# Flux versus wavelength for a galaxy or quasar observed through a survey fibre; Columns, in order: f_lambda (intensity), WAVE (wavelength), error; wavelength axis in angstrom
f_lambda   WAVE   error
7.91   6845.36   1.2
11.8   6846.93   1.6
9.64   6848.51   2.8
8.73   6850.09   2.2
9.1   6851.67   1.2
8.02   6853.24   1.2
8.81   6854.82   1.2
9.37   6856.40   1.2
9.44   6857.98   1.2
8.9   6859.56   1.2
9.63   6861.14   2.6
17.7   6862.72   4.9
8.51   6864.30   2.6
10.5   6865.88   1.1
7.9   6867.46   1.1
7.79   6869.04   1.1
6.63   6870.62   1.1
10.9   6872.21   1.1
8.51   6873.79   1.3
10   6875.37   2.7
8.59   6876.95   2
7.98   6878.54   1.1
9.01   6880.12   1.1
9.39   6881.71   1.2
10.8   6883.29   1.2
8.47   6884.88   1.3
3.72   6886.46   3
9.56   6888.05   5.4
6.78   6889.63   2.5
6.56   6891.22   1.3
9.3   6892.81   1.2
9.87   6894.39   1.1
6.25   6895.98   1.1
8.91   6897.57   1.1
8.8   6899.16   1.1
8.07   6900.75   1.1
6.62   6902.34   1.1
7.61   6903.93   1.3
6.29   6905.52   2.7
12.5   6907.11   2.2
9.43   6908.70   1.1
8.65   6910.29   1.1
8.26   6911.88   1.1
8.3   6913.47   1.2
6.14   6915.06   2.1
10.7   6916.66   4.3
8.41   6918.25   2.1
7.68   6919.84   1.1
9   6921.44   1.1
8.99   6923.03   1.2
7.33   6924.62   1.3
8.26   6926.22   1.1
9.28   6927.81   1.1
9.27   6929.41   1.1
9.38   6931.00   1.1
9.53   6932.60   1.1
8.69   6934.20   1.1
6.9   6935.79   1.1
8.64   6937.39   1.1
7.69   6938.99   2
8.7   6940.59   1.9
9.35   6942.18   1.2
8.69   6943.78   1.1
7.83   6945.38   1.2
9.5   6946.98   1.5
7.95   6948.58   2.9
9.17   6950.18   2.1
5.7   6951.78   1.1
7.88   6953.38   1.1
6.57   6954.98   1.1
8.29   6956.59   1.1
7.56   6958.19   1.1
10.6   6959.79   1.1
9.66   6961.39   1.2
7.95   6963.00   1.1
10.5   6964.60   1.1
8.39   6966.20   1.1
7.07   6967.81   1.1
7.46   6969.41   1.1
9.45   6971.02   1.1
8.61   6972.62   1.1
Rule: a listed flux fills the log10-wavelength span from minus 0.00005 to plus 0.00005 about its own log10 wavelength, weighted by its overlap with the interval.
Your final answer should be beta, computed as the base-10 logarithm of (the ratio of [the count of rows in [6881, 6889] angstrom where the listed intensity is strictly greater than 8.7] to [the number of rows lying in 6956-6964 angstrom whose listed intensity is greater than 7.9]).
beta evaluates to -0.125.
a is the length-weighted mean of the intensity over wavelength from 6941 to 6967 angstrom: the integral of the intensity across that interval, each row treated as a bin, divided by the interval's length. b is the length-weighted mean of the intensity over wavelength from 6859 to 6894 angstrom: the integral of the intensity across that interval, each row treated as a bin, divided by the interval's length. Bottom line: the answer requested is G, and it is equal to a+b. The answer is 17.5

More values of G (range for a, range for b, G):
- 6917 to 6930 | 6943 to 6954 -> 16.7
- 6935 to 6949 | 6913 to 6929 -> 16.8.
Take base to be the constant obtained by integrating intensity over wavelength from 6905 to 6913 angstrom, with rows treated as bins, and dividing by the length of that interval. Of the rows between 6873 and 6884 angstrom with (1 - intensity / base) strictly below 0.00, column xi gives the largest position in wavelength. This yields 6883.29 angstrom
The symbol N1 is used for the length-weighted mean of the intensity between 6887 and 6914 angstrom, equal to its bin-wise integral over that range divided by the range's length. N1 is 8.3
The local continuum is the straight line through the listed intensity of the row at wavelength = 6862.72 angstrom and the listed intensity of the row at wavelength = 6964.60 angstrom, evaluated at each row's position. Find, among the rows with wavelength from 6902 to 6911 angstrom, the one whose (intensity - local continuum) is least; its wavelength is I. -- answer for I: 6905.52 angstrom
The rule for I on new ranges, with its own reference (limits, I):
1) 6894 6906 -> 6895.98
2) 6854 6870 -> 6867.46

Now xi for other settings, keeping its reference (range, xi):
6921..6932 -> 6931.00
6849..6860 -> 6857.98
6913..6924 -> 6916.66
